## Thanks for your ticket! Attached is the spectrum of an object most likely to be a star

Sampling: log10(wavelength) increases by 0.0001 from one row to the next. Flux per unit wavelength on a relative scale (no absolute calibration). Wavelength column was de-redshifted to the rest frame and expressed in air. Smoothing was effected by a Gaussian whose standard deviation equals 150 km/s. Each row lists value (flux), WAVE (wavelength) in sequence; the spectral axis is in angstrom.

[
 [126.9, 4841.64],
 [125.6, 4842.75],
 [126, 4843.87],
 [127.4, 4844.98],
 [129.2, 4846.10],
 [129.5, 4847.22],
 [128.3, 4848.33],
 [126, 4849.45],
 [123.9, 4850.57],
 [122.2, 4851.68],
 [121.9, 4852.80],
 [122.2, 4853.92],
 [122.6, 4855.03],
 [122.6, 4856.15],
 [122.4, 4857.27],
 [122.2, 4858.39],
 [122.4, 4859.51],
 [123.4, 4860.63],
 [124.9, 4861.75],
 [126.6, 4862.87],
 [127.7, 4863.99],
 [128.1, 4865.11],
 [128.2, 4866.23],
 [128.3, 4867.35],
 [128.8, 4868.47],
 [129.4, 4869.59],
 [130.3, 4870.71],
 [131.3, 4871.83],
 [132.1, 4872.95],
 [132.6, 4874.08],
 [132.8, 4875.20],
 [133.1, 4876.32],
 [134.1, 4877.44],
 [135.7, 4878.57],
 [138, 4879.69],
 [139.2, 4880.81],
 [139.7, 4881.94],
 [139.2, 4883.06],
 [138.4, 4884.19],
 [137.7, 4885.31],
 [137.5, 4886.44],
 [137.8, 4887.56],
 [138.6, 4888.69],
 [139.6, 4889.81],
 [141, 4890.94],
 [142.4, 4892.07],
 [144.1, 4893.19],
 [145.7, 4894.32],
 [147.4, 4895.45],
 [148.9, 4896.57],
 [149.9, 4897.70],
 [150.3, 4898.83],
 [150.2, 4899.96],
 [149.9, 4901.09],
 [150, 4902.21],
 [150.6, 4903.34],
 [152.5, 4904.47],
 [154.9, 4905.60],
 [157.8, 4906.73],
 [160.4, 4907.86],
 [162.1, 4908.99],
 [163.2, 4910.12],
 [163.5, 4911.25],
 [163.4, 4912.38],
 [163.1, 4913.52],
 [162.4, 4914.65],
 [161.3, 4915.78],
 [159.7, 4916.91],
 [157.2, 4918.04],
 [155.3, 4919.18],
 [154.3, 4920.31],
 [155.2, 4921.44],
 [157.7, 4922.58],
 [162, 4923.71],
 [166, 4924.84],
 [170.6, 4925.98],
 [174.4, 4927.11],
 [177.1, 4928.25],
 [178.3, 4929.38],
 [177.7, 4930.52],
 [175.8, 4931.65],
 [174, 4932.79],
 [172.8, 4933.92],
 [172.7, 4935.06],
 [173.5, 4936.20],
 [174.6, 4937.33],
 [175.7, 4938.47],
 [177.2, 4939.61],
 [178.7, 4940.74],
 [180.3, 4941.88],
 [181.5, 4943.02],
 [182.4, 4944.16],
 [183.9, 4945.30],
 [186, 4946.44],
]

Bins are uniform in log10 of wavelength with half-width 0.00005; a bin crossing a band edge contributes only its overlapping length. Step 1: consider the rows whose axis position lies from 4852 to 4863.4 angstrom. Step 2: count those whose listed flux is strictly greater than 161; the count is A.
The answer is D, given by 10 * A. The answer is 0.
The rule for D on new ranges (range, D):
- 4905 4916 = 70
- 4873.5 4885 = 0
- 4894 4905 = 0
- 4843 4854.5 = 0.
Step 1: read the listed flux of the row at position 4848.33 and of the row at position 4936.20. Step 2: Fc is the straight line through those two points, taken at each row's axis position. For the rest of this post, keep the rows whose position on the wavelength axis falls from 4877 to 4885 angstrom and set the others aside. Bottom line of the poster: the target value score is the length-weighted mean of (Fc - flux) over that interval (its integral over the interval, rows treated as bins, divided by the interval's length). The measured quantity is 7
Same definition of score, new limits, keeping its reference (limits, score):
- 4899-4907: 4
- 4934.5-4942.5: -1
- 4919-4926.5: 6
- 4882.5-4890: 9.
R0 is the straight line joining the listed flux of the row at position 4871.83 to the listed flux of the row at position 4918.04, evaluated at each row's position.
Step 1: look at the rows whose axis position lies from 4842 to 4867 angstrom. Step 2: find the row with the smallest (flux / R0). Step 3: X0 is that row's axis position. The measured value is 4859.51 angstrom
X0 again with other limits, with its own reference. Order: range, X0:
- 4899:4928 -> 4920.31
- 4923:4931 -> 4923.71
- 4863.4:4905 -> 4887.56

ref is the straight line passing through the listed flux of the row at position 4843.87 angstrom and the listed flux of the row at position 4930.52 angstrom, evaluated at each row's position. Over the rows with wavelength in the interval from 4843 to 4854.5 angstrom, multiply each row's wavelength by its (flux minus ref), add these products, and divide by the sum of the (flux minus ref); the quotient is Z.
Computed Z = 4852.9 angstrom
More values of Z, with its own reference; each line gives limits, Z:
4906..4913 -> 4909.2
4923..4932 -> 4925.0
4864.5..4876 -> 4870.2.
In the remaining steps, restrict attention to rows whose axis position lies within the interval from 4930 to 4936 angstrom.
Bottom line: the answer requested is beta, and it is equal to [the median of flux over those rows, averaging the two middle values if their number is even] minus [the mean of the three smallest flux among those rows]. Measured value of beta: 0.8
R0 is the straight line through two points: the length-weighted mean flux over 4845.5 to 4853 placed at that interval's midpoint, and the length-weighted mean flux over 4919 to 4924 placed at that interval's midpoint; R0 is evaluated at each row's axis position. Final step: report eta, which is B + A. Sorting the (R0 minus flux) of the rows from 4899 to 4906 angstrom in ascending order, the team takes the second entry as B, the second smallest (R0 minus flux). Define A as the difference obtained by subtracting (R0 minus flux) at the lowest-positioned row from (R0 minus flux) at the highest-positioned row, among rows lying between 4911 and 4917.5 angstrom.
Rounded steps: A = 6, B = -3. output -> 3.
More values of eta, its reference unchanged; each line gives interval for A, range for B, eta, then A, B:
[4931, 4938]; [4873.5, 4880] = 6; 4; 3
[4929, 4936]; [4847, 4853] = 5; 8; -3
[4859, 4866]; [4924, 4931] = -21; -3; -17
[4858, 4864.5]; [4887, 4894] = -1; -3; 2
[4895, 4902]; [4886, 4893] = 3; 0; 3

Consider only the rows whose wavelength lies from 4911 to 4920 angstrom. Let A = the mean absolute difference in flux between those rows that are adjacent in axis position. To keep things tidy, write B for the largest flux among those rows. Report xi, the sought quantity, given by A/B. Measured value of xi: 0.0072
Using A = 1.17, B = 163.5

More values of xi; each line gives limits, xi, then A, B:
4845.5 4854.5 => 0.0090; 1.17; 129.5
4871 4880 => 0.0069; 0.96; 138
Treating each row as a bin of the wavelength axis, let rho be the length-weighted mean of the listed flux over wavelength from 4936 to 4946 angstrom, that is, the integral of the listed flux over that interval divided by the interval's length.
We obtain 179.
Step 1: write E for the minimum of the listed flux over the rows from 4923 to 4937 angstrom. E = 162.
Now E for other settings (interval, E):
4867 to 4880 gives 128.3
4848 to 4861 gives 121.9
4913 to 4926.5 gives 154.3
